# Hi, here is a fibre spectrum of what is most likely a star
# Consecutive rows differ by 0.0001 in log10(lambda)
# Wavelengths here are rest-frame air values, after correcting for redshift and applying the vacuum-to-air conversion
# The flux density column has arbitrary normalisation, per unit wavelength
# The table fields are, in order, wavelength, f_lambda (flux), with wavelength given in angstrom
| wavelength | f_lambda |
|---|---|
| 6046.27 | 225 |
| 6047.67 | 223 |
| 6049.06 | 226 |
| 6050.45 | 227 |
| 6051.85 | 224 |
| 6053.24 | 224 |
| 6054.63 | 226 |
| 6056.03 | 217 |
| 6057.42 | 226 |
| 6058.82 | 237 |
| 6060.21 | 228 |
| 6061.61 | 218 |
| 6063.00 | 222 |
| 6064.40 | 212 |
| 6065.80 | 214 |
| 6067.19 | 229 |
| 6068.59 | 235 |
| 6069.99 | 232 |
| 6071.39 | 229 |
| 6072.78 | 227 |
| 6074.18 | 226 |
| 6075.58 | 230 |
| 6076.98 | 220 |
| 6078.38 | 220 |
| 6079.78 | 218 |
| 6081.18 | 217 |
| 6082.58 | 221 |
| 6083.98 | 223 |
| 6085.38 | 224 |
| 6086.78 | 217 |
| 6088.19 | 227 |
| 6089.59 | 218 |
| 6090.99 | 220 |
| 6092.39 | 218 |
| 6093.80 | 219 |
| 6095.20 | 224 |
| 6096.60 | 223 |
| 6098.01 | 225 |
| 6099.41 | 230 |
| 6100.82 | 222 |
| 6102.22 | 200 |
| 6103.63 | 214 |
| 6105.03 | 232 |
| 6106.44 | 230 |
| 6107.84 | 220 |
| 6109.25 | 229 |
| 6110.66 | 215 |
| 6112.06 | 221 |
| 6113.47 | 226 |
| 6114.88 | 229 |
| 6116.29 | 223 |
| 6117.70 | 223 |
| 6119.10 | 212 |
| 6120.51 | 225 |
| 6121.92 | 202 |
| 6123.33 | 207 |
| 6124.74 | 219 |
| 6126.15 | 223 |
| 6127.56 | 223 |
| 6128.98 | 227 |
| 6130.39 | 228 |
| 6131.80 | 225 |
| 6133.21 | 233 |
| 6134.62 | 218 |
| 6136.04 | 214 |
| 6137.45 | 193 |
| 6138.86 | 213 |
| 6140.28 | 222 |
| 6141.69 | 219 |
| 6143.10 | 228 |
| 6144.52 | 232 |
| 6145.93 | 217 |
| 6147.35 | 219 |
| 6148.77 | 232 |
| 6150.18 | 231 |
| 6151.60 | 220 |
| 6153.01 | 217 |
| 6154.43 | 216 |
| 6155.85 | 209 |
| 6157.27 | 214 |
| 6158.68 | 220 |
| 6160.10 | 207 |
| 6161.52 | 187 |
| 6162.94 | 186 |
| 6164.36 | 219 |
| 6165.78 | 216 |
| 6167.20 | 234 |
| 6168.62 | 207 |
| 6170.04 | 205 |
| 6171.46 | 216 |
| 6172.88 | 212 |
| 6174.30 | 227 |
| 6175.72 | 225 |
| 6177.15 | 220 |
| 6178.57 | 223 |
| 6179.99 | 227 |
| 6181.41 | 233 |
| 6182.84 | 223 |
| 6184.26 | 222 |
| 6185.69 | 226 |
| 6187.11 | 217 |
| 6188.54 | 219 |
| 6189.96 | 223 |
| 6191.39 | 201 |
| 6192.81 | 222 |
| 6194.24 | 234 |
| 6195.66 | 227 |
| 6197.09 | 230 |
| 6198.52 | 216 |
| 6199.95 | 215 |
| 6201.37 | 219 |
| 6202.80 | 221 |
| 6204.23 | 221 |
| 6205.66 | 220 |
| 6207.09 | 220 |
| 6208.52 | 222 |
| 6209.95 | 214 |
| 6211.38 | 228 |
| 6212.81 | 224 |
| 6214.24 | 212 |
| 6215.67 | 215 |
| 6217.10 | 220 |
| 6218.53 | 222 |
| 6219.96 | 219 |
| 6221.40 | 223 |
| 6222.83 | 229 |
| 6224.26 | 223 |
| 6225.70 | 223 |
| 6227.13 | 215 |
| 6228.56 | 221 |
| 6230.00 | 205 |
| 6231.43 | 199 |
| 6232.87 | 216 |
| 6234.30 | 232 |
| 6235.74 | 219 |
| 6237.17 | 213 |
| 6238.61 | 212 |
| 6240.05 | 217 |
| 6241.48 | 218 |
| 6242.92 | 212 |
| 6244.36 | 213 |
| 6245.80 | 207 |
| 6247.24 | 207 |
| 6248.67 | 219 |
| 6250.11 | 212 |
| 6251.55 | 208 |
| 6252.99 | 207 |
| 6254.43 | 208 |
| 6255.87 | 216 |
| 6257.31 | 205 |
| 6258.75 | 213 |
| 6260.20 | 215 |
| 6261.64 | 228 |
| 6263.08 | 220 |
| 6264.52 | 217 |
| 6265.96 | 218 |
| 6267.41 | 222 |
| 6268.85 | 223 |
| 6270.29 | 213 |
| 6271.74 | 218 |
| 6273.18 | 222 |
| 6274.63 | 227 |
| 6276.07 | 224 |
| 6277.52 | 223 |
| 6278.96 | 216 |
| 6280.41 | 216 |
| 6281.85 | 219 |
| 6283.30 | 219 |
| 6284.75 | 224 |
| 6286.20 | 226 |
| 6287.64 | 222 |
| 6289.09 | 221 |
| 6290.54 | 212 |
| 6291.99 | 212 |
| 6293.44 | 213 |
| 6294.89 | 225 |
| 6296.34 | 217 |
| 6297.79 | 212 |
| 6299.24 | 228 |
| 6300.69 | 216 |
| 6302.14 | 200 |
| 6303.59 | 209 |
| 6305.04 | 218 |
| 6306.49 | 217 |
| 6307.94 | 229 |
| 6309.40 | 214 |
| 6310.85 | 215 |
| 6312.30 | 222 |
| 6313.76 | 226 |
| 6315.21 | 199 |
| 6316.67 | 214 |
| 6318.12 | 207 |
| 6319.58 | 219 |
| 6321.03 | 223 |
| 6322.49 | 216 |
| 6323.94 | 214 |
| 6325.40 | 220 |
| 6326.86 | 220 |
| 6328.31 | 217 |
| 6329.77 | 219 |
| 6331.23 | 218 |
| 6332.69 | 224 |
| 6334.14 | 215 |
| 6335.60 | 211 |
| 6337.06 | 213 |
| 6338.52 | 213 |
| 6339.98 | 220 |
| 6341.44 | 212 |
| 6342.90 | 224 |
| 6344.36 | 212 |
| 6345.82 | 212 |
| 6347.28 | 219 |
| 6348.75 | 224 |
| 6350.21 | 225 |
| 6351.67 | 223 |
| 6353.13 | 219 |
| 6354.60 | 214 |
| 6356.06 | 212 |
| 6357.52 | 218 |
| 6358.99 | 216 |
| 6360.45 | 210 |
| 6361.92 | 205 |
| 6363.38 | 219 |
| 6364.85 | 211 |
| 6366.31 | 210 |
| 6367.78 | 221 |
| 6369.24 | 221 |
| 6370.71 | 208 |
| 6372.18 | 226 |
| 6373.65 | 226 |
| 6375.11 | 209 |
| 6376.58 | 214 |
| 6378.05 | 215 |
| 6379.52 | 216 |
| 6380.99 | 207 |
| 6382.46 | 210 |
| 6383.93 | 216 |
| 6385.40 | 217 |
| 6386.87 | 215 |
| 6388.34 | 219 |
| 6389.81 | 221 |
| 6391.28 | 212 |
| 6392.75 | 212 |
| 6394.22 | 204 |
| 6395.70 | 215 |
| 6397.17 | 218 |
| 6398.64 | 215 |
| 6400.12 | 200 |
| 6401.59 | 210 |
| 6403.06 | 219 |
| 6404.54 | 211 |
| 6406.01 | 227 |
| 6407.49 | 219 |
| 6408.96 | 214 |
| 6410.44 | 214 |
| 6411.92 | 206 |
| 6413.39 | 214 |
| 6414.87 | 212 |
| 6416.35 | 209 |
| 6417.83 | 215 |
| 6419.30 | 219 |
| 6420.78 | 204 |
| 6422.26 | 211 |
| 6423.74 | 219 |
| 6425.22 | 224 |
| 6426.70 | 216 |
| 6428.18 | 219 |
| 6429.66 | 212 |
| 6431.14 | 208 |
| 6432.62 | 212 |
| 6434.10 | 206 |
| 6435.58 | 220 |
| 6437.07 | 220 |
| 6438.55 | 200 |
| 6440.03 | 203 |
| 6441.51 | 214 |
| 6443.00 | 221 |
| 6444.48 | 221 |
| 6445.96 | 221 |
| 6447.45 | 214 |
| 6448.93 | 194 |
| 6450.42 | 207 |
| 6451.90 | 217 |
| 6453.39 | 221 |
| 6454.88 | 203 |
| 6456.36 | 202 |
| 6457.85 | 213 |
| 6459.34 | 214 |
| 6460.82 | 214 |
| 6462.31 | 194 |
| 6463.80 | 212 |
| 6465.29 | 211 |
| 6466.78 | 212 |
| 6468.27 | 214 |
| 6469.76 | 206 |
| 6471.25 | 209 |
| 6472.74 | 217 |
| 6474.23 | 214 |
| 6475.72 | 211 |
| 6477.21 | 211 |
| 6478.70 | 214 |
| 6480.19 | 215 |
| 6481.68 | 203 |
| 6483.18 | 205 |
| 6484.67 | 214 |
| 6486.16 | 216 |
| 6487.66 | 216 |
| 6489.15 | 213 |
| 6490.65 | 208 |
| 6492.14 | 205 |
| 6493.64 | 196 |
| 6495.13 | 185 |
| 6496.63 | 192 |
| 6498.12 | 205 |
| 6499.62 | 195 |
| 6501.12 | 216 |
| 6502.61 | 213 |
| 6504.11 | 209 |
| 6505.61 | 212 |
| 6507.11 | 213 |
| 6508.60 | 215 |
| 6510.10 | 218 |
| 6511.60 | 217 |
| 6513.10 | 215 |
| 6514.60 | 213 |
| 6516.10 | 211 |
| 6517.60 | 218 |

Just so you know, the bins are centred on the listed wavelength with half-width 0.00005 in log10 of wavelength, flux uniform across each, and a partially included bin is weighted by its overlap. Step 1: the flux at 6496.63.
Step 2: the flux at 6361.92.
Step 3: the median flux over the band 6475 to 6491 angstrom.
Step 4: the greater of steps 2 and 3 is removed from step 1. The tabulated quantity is -21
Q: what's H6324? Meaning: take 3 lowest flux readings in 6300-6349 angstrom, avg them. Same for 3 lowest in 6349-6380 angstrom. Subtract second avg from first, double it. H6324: -11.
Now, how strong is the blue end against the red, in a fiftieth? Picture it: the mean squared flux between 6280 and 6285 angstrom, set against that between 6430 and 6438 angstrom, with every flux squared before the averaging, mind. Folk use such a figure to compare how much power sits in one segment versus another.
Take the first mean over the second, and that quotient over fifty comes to 0.0212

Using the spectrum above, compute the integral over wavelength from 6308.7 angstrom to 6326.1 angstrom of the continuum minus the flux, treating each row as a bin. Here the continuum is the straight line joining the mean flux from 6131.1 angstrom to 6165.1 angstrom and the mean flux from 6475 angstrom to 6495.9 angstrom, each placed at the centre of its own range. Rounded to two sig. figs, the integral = -63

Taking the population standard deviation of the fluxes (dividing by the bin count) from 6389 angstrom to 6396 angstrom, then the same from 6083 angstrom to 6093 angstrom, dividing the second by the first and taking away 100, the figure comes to -99.4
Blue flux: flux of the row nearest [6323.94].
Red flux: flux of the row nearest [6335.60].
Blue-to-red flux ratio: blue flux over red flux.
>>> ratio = 1.01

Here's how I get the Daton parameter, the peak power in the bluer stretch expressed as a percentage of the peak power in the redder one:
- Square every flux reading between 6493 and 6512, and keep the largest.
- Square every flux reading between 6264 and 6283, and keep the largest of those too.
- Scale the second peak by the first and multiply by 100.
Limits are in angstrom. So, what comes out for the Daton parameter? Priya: 108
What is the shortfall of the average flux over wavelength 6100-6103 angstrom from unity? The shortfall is -210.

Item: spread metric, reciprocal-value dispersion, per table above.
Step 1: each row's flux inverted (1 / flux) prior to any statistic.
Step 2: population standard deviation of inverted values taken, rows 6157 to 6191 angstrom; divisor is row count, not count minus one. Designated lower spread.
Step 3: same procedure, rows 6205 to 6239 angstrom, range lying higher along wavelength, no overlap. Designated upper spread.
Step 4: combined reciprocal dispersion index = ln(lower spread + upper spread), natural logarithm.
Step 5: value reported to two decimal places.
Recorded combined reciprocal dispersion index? -7.77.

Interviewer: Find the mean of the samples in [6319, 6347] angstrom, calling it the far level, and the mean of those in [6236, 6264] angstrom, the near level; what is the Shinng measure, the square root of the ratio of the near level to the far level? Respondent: 0.99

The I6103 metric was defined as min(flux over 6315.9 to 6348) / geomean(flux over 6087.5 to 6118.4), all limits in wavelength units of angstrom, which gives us 0.93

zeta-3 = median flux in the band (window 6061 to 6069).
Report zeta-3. 220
